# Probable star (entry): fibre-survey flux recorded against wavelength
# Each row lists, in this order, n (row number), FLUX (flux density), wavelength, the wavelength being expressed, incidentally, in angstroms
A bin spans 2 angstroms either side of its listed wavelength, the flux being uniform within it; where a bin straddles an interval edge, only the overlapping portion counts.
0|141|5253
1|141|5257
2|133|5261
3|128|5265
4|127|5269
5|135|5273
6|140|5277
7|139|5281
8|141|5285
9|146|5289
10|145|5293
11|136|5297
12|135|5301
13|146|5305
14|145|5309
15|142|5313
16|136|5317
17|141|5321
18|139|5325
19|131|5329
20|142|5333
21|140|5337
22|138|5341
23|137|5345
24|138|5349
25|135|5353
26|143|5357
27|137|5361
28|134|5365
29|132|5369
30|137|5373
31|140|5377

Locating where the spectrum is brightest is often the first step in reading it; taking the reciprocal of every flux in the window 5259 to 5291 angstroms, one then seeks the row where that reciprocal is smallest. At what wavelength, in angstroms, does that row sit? 5289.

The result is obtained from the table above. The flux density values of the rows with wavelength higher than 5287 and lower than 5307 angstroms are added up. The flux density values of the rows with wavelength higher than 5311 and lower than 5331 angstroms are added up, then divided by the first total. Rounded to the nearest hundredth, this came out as 0.97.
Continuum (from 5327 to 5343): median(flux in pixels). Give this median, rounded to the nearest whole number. 139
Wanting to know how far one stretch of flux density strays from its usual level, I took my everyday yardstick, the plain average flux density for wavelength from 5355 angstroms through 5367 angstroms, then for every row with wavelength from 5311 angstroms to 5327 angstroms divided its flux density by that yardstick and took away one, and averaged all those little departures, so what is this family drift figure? 0.011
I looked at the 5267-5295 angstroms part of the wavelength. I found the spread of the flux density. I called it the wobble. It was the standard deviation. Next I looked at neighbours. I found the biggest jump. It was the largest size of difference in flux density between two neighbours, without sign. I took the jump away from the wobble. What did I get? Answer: -2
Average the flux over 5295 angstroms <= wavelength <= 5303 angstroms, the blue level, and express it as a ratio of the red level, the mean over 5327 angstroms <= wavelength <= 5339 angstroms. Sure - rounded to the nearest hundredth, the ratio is 0.98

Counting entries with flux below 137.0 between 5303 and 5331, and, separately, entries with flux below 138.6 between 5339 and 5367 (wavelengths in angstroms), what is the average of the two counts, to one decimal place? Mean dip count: 4.0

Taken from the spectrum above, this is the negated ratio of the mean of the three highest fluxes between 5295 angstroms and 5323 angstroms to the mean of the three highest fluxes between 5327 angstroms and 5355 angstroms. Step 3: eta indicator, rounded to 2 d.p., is -1.03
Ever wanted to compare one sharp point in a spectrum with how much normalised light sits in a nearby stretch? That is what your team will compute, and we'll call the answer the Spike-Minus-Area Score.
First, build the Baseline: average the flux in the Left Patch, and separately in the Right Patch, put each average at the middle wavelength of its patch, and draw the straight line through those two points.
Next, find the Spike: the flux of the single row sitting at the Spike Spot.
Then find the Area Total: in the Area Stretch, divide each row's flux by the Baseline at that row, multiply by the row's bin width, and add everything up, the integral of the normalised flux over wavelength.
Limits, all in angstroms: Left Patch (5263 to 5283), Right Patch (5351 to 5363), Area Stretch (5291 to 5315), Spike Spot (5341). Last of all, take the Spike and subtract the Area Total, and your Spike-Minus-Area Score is 113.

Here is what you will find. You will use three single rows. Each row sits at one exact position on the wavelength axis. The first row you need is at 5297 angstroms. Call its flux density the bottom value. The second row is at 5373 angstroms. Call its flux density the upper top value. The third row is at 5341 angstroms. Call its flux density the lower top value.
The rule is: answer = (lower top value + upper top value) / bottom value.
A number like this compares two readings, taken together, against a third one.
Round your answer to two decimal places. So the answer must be 2.02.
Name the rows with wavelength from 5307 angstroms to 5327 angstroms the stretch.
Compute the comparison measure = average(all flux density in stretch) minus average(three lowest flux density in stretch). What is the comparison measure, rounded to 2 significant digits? 1.9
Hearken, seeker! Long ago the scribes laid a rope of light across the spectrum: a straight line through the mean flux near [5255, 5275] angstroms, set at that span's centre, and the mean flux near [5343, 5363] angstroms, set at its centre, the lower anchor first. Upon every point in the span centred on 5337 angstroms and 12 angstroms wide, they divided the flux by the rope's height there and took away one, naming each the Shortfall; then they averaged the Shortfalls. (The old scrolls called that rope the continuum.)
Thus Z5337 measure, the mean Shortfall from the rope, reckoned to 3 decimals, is 0.022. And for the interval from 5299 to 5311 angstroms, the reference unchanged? 0.051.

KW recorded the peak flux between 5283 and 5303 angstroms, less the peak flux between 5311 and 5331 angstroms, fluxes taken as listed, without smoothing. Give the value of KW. 4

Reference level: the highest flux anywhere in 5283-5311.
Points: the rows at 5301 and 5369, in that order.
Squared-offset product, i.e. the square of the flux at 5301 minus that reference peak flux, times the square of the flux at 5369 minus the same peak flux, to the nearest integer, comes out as 23716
